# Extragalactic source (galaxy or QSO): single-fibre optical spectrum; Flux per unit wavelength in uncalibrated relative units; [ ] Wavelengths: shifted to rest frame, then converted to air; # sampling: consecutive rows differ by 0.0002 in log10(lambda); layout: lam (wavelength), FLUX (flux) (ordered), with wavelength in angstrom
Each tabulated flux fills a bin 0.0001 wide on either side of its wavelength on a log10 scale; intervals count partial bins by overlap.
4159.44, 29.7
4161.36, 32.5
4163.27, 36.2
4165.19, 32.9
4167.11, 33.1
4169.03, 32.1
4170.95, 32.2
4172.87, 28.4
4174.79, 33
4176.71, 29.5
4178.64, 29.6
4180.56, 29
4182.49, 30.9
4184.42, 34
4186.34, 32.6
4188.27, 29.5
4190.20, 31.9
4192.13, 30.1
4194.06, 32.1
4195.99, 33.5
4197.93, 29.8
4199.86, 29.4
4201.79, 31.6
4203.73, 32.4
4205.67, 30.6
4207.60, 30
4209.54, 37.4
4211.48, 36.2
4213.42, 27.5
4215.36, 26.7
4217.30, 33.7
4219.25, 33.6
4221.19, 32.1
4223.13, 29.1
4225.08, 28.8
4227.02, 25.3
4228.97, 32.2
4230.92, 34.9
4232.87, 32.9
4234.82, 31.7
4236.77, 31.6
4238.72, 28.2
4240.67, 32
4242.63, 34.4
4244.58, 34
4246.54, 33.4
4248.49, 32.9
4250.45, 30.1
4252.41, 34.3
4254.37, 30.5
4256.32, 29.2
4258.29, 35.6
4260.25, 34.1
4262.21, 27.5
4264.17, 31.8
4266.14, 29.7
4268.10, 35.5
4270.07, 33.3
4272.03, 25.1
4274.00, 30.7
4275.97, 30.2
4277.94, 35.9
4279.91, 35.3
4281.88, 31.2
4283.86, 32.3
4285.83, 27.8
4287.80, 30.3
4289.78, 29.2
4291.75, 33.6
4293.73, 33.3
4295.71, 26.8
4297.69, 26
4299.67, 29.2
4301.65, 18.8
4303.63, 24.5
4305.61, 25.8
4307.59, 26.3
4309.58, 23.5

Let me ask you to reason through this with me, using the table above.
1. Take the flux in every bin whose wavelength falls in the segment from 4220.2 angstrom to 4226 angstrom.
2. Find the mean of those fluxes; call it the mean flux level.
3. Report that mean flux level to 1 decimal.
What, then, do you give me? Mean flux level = 30.0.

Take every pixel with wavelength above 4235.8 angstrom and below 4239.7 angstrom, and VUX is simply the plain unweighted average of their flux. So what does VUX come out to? 29.9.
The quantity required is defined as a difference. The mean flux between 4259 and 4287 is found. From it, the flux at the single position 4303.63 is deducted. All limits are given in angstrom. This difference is 7.0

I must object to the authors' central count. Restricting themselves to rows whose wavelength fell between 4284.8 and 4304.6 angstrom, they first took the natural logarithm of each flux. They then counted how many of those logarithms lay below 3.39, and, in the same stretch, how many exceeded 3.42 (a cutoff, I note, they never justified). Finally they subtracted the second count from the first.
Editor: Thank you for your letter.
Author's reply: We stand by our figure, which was 5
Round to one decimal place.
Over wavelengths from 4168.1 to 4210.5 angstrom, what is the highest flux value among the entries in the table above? 37.4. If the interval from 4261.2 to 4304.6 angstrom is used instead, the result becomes 35.9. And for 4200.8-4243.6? 37.4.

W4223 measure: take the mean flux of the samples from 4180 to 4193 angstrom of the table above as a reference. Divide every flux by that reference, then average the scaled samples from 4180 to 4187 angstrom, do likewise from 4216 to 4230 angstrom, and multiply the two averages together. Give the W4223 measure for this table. 1.00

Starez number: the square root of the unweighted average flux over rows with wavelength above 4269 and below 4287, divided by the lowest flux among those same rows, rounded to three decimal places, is 0.223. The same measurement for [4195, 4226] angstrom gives 0.210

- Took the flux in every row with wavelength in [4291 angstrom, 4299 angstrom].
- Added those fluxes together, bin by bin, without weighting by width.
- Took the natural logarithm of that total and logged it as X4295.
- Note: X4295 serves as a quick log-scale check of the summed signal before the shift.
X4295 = 4.78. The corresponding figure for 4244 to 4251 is 4.87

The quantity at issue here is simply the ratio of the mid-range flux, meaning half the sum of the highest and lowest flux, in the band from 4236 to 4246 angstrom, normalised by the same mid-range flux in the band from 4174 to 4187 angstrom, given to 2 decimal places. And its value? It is 0.99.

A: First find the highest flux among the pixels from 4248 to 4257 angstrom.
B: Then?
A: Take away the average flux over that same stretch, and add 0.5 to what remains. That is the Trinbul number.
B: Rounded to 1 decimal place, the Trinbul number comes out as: 3.4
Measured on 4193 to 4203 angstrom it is 2.7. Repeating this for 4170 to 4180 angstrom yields 3.0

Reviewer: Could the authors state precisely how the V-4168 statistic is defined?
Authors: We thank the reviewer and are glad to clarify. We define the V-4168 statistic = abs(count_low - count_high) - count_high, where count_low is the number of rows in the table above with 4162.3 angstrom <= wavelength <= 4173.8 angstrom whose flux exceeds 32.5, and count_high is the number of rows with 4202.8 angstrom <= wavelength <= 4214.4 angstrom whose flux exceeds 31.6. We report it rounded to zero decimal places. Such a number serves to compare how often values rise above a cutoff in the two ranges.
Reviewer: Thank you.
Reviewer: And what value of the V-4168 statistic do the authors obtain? -3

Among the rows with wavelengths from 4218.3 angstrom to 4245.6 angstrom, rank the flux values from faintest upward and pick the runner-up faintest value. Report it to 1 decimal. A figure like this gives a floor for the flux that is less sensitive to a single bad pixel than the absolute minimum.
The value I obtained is 28.2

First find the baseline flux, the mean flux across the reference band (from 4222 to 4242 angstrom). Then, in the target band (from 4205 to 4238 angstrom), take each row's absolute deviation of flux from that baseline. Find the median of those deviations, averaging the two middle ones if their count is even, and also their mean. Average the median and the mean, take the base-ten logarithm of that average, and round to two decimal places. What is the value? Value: 0.39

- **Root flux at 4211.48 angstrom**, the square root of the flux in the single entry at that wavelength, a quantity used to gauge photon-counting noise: 6.02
